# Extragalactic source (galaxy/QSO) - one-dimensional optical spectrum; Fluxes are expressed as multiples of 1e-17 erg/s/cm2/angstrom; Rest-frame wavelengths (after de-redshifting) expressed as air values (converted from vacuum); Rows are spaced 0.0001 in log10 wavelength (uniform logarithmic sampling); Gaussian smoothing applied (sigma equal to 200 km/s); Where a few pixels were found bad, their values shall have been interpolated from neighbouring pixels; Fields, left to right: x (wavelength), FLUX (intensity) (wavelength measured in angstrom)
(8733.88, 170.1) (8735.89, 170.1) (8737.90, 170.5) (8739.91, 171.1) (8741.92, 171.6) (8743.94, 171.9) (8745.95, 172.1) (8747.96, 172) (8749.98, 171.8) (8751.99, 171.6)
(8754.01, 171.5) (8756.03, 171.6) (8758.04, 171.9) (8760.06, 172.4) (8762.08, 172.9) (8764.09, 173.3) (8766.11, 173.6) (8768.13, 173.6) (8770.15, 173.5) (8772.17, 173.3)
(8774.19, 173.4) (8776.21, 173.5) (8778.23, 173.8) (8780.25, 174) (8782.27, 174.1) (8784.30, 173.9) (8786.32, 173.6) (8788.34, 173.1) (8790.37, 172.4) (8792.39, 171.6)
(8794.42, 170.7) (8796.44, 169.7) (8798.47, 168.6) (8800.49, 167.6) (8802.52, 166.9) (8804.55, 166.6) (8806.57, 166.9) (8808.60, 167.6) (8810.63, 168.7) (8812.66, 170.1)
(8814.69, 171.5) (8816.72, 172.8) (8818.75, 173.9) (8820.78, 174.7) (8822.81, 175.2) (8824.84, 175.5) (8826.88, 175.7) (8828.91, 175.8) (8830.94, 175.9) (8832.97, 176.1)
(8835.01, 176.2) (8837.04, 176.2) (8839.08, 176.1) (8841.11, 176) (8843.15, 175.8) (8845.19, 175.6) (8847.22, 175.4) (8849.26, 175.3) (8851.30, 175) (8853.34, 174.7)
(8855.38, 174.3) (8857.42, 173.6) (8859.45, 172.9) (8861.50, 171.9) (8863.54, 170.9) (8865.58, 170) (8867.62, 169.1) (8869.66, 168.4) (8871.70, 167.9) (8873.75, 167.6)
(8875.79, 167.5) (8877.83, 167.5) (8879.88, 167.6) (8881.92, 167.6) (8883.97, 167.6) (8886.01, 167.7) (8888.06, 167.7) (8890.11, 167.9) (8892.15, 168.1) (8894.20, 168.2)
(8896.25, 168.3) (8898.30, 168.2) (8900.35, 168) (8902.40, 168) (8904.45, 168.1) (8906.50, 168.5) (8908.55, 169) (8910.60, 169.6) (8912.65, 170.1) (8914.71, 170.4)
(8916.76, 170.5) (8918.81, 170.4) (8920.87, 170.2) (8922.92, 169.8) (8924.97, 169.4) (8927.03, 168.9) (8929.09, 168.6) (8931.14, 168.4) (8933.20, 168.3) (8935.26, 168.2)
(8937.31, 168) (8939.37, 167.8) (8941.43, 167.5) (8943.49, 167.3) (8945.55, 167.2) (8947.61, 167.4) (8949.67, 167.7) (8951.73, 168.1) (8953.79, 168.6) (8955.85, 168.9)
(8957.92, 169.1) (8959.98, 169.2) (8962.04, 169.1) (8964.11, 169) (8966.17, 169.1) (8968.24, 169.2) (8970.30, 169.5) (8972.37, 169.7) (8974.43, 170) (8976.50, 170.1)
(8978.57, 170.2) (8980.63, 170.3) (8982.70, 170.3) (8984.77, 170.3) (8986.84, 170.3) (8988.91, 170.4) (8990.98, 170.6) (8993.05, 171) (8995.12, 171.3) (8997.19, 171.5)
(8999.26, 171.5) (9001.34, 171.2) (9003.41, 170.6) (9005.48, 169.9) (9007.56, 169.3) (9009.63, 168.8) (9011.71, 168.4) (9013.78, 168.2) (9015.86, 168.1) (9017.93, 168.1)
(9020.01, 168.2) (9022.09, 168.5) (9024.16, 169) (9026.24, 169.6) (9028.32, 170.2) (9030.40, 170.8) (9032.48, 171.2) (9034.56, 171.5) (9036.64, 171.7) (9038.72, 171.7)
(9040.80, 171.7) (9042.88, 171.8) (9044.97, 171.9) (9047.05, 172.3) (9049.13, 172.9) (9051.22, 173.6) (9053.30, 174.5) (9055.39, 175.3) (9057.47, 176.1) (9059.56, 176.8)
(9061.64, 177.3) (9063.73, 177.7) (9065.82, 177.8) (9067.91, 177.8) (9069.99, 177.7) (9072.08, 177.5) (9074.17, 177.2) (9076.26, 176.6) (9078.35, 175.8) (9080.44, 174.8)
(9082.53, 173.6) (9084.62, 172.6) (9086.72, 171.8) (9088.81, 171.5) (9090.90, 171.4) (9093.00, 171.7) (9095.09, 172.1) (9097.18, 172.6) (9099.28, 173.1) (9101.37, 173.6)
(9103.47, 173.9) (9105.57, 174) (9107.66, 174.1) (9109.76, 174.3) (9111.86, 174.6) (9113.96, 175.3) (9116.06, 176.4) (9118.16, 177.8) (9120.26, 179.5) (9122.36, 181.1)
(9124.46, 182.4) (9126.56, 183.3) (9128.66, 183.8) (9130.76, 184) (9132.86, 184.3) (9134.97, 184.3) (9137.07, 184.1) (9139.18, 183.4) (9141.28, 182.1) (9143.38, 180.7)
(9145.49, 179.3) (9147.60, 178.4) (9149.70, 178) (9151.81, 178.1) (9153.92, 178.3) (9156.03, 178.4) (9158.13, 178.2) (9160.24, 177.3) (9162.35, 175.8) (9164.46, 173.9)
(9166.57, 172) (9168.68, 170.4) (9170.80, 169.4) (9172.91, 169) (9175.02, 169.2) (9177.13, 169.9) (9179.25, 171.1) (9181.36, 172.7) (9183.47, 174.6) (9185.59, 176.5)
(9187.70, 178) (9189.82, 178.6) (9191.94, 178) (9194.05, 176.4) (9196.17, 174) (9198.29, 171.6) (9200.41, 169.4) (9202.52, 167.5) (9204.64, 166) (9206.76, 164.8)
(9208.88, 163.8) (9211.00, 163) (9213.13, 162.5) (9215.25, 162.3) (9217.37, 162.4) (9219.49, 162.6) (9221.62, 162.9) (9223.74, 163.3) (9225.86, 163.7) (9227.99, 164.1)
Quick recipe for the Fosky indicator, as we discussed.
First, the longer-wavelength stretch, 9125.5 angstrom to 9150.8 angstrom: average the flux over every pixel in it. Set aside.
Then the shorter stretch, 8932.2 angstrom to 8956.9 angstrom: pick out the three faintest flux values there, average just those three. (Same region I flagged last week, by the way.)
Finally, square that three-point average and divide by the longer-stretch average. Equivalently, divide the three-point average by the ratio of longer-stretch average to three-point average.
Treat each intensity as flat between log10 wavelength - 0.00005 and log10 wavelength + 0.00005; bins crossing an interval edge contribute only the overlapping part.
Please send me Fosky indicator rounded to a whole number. 154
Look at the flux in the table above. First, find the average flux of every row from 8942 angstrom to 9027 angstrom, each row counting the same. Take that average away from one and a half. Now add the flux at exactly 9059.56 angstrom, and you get 9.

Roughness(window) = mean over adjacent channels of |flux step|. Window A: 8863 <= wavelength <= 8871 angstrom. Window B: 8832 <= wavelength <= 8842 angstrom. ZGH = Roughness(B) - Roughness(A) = -0.76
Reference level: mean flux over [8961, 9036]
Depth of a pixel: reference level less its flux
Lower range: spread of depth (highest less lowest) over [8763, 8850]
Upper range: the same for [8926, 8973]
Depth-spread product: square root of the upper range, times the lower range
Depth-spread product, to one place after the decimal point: 15.2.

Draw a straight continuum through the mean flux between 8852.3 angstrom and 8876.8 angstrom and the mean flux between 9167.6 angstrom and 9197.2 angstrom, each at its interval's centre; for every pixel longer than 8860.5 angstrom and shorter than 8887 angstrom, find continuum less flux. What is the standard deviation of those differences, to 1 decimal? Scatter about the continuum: 1.5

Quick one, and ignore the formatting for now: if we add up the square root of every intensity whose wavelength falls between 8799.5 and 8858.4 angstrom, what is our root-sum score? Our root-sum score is 382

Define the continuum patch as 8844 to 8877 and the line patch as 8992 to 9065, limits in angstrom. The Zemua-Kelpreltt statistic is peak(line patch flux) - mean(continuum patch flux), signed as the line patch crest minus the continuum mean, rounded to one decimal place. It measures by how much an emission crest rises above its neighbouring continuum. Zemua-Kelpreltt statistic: 5.8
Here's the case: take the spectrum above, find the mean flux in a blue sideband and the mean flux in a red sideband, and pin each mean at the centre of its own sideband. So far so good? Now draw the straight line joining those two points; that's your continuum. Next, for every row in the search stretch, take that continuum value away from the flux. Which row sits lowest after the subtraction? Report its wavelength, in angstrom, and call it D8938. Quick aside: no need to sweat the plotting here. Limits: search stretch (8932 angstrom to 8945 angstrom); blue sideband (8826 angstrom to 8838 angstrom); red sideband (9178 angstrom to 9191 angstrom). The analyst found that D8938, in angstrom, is 8943.49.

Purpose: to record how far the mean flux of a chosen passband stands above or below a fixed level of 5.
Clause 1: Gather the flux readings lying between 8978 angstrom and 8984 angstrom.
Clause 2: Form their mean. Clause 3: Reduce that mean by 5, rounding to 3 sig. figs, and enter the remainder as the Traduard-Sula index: 165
